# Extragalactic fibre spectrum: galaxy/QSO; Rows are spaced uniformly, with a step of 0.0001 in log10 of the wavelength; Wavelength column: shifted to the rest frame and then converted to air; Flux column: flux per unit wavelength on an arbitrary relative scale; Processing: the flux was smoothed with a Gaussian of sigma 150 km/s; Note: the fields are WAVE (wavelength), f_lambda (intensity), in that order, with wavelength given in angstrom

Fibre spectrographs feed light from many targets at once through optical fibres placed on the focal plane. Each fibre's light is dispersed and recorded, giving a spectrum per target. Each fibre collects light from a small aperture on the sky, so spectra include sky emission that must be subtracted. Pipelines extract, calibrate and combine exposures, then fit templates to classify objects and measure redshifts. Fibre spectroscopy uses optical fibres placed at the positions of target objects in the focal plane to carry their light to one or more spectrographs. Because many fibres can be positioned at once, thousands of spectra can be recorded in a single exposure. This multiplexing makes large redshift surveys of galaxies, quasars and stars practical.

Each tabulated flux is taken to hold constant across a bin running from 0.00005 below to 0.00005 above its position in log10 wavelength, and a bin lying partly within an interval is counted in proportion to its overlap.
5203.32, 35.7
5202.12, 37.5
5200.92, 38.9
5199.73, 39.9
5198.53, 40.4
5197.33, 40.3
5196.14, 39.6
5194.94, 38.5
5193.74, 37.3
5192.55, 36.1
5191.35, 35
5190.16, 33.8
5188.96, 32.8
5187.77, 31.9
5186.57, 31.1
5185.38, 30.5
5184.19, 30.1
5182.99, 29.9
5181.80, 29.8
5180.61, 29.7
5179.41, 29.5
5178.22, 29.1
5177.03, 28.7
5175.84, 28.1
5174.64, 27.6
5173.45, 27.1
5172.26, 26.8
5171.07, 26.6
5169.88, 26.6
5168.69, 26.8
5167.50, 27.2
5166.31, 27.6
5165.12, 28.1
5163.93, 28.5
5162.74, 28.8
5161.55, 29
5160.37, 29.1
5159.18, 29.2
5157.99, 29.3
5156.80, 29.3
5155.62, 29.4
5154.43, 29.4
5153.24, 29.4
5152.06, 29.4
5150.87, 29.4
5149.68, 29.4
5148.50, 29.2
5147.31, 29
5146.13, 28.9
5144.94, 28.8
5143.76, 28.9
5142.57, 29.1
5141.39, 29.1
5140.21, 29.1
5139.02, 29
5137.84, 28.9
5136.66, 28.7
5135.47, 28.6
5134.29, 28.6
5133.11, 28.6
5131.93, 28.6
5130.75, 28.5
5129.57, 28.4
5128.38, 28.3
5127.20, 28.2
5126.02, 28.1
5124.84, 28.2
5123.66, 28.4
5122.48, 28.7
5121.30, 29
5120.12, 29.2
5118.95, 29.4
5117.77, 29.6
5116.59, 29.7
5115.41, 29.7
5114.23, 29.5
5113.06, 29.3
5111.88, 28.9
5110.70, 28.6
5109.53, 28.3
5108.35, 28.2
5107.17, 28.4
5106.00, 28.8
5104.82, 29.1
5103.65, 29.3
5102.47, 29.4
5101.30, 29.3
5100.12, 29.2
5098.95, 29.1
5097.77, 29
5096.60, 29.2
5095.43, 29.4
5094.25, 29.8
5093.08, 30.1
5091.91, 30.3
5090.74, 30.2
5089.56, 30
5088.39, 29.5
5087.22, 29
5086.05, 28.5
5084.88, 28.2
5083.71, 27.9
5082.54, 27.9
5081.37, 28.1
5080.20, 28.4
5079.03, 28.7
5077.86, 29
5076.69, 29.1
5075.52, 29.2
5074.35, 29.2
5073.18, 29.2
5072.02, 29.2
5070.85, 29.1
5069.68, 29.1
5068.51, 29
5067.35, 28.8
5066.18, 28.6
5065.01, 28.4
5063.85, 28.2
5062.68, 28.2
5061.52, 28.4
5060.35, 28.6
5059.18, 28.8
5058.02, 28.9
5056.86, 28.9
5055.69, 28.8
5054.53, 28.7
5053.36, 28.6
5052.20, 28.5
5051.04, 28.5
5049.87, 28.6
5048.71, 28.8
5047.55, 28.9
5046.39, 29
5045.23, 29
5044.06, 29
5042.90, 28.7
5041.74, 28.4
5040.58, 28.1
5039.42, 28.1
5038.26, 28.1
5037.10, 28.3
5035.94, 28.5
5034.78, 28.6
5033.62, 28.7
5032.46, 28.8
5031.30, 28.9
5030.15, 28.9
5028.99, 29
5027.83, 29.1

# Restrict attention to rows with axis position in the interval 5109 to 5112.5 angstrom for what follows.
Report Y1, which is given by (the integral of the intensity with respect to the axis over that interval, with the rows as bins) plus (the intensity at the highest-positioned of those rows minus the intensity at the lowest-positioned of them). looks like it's 101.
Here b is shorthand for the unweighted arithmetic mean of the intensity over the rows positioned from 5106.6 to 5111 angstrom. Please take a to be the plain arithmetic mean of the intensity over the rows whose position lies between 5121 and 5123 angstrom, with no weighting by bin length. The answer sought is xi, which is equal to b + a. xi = 57.2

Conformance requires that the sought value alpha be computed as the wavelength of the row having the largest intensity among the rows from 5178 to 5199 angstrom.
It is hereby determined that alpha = 5198.53 angstrom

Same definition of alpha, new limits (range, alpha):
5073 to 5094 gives 5091.91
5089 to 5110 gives 5091.91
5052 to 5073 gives 5072.02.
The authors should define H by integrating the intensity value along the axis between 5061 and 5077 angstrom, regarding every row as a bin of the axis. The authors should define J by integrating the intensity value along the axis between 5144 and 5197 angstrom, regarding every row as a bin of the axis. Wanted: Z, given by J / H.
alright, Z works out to 3.46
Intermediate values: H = 461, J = 1594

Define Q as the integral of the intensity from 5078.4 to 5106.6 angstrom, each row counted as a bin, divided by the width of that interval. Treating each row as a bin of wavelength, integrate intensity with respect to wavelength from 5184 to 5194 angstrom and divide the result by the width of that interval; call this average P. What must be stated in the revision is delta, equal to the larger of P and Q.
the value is 33.2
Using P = 33.2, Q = 29.1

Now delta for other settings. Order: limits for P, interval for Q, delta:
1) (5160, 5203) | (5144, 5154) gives 31.7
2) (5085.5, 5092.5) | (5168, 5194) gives 30.1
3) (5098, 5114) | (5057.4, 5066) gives 28.9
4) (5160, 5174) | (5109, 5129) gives 28.9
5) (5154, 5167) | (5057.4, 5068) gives 28.9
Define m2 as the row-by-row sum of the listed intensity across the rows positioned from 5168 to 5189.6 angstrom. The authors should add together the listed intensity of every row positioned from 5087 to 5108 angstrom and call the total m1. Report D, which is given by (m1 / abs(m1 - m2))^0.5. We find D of 9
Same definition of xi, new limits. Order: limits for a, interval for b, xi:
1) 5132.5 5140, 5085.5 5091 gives 58.2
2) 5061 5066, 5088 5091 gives 58.2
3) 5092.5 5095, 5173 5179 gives 58.1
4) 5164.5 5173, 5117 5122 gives 56.4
